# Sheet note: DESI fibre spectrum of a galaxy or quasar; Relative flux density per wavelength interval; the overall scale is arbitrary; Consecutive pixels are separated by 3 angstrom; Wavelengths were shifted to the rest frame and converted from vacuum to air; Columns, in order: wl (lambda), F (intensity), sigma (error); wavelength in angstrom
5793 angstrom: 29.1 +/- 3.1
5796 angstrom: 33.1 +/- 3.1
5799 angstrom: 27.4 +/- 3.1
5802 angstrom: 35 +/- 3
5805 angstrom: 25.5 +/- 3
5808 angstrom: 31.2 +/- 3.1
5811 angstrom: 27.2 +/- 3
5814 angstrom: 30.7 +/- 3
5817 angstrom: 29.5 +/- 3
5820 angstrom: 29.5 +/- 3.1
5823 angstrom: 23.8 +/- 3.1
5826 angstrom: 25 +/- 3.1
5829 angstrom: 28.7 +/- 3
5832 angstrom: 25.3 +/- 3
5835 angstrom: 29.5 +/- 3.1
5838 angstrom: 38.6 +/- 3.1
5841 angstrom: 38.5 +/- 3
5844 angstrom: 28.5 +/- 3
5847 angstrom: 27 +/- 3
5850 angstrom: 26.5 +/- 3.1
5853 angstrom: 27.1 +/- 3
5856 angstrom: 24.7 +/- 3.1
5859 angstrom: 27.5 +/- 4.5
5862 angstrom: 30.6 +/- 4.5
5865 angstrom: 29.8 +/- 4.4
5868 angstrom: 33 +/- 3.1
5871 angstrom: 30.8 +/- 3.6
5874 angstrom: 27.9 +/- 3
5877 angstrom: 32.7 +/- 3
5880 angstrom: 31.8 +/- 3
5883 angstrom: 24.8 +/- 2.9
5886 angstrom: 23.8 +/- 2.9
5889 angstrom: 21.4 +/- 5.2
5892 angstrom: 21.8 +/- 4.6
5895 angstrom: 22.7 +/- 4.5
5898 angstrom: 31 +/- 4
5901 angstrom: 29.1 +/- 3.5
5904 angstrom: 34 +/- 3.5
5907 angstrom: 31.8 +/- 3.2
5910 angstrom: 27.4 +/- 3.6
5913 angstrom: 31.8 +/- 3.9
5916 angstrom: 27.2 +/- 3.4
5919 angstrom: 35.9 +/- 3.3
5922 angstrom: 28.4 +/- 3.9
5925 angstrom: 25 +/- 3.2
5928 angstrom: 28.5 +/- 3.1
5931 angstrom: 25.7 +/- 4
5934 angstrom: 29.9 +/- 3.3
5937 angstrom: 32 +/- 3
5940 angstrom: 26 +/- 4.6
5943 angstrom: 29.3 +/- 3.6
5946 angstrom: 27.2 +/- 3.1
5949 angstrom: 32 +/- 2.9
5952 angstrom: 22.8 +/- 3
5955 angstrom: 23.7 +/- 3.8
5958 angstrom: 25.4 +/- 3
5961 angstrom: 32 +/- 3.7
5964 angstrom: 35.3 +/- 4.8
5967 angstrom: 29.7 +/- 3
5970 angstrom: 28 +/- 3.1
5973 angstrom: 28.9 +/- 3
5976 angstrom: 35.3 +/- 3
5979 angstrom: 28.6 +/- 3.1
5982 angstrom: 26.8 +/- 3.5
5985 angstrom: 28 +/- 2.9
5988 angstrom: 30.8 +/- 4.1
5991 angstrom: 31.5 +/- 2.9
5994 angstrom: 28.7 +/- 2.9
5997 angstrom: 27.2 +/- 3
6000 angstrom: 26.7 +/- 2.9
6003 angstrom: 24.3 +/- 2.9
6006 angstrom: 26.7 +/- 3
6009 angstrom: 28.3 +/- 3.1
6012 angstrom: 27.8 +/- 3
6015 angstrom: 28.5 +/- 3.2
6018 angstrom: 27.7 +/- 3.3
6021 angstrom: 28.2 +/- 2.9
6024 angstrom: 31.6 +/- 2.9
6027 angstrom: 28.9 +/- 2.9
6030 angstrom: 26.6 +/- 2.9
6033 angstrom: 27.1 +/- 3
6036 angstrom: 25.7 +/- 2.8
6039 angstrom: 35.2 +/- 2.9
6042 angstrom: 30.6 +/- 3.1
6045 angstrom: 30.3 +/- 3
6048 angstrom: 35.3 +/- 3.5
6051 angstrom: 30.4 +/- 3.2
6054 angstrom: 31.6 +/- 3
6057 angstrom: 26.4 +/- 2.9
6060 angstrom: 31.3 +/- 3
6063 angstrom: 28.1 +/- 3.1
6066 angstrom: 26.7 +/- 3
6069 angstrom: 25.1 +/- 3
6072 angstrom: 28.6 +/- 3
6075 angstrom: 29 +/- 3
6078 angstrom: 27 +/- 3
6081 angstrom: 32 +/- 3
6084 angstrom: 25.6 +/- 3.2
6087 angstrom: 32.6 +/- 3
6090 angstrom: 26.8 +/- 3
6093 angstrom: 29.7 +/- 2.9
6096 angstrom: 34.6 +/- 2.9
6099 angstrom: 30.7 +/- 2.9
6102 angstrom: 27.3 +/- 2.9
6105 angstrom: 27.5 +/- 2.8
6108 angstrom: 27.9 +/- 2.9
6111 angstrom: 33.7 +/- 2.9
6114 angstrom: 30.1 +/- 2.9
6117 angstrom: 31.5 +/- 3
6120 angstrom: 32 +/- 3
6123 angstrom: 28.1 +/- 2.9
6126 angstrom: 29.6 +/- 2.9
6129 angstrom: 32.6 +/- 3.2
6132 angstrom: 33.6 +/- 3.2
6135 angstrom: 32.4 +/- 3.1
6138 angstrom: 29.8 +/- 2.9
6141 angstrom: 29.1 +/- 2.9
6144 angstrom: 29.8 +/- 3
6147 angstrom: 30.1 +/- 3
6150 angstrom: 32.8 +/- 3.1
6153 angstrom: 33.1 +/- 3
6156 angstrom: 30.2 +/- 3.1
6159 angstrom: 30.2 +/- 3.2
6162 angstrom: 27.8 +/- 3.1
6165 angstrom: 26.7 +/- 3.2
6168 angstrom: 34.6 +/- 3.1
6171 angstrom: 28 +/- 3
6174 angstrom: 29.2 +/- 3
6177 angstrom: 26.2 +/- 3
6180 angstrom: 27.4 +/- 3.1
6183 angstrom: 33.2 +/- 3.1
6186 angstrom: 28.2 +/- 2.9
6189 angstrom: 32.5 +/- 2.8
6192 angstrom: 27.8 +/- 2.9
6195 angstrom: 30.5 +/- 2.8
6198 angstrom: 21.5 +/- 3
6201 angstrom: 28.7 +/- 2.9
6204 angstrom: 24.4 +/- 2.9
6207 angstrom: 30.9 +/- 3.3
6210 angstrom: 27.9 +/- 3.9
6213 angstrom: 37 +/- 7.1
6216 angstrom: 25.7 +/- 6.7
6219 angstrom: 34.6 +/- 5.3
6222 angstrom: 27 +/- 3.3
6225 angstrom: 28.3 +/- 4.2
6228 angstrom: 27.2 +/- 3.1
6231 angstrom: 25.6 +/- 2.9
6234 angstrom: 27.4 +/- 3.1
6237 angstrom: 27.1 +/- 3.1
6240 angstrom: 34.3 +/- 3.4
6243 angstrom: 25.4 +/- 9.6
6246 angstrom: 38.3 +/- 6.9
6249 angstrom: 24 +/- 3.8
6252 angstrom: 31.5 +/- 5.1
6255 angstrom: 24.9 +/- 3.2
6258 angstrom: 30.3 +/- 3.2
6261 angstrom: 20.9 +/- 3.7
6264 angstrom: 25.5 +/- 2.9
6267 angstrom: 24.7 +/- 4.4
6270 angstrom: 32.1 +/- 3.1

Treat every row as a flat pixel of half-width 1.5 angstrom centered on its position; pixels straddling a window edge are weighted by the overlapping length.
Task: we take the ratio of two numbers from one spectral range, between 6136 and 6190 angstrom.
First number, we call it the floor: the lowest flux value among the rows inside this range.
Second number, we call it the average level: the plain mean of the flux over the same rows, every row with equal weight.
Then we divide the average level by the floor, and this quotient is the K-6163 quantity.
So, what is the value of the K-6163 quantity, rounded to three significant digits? 1.14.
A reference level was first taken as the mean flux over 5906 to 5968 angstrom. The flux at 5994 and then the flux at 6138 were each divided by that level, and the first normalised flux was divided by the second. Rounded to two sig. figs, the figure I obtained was 0.96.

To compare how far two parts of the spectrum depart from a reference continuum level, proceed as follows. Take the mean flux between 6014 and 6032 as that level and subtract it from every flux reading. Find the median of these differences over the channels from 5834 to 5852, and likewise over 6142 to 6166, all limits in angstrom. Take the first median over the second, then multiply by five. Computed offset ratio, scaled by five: 1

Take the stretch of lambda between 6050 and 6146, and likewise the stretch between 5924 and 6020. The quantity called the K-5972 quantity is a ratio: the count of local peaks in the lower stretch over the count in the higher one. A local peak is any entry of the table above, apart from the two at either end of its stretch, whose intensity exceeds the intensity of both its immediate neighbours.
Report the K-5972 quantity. 1.00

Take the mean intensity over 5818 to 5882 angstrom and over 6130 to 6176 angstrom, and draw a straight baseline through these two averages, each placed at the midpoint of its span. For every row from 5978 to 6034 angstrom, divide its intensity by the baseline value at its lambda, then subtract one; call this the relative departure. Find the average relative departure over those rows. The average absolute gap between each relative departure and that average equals 0.043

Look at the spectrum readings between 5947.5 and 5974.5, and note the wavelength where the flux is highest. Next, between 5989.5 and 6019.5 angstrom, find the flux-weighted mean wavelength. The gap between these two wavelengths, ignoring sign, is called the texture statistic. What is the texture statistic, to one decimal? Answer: 40.4 angstrom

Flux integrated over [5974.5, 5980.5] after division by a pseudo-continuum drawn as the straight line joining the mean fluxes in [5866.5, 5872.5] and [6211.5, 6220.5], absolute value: 5.98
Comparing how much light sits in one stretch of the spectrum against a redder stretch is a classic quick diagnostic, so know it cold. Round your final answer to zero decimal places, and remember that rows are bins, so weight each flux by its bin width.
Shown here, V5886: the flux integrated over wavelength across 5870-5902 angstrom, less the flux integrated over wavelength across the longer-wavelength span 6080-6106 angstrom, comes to 93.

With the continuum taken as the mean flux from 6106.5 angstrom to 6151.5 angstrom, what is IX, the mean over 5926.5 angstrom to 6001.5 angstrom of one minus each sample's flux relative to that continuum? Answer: 0.067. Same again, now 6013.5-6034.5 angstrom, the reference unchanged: 0.081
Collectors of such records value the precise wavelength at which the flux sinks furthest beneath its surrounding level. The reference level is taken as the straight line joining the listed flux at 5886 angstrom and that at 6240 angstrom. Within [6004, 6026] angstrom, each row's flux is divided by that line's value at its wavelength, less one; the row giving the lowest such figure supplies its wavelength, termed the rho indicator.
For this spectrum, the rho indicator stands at 6006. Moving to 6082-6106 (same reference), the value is 6084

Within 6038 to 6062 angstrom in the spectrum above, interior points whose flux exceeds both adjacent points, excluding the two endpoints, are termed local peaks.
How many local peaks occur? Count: 2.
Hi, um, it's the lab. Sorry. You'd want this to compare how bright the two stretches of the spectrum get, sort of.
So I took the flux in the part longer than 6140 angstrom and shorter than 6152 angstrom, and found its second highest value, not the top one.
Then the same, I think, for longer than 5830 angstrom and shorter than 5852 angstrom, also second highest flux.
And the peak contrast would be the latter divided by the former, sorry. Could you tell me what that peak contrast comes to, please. 1.28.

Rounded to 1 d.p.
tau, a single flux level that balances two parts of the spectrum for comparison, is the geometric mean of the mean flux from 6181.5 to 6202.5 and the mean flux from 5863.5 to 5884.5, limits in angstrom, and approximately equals 29.5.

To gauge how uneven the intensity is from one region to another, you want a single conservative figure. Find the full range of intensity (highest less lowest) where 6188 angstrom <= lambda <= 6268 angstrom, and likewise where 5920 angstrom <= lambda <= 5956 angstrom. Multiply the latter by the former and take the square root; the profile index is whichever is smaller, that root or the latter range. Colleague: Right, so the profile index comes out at 9.2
